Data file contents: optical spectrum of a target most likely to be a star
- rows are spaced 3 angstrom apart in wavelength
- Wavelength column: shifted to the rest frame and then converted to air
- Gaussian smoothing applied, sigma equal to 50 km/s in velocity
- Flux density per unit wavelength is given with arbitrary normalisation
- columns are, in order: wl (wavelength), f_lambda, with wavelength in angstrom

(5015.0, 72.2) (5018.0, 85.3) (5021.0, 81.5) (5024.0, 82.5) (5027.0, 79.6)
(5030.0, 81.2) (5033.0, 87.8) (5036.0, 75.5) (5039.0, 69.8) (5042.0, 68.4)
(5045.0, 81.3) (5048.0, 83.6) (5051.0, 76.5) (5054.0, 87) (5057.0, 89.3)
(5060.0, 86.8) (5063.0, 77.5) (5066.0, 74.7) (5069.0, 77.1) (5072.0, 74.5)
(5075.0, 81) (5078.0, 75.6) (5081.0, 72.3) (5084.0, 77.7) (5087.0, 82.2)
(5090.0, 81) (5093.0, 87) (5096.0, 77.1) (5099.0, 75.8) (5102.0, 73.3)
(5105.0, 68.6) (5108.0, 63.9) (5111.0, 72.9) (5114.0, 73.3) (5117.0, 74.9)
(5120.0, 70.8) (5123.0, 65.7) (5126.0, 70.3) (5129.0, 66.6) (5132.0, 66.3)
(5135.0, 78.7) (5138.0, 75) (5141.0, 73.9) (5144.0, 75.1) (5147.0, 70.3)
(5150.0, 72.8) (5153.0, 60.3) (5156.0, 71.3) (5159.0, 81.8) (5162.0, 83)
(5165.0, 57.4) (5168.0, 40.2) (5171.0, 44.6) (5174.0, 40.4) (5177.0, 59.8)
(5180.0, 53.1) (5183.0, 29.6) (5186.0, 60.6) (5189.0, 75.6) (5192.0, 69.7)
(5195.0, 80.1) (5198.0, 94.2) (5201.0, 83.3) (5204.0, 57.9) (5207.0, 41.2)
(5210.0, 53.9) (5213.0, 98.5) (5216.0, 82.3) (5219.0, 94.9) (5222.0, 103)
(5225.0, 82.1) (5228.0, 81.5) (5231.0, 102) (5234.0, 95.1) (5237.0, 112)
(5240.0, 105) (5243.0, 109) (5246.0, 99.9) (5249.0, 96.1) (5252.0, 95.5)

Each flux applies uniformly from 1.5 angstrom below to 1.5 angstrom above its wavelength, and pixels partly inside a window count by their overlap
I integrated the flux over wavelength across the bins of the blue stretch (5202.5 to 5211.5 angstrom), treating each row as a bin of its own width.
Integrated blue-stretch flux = 459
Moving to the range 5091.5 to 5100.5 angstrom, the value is 720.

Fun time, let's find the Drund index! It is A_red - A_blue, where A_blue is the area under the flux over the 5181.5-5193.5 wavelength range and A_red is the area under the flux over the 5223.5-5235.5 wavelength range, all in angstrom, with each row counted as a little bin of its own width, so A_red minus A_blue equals 376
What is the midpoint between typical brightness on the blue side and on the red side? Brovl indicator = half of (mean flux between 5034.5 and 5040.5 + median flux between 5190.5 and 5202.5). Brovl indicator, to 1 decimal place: 77.2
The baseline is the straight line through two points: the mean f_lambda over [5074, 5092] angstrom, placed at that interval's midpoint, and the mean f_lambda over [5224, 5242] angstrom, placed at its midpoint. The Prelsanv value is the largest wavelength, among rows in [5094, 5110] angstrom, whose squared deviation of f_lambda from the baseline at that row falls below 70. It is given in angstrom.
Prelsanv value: 5102.0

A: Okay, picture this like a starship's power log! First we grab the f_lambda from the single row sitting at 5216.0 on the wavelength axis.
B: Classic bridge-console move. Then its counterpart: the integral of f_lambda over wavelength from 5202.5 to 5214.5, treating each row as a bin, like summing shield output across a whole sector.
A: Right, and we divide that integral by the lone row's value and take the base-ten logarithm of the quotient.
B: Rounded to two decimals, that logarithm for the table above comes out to 0.96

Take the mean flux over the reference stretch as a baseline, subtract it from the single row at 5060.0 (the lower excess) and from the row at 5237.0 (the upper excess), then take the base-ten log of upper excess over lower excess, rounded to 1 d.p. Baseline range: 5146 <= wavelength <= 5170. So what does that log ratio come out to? 0.4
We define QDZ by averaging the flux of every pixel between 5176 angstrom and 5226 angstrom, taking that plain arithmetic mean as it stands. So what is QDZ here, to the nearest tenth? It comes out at 71.8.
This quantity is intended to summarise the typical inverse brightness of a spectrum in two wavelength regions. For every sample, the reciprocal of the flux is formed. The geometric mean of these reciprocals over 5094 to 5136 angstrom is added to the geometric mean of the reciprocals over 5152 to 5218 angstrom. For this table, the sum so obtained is 0.0303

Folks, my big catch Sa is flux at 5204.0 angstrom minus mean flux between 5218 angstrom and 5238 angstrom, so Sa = -38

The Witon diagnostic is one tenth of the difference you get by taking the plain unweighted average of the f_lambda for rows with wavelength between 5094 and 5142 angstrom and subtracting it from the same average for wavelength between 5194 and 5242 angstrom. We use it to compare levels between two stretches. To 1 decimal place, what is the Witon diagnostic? 1.4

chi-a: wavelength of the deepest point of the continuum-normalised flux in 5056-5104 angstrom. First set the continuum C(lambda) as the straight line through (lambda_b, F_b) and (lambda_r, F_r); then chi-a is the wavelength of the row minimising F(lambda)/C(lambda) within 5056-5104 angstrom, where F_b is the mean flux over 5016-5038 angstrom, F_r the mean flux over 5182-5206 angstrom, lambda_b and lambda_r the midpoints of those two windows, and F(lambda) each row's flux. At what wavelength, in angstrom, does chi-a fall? 5081.0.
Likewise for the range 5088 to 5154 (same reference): 5153.0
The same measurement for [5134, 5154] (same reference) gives 5153.0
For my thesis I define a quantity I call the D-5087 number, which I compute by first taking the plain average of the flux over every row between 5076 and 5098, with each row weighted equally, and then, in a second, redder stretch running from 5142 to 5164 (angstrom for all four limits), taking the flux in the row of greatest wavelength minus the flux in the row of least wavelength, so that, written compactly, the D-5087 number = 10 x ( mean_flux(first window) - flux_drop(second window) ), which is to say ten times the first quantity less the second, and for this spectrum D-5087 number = 711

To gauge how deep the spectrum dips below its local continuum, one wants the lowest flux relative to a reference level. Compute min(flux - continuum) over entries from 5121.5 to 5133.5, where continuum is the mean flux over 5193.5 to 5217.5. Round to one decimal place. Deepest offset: -8.2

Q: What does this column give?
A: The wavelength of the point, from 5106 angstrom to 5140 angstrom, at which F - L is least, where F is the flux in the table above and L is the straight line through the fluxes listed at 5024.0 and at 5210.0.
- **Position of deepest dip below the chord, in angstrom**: 5108.0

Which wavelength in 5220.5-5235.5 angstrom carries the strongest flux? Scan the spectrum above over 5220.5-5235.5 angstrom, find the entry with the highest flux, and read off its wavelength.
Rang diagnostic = 5222.0 angstrom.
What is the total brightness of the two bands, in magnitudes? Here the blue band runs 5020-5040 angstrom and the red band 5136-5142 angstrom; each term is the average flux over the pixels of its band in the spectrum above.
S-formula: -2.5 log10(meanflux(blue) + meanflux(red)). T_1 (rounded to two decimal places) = -5.47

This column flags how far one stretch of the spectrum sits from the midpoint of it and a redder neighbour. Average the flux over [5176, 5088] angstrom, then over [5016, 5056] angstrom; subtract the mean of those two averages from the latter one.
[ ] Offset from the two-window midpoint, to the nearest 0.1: 5.3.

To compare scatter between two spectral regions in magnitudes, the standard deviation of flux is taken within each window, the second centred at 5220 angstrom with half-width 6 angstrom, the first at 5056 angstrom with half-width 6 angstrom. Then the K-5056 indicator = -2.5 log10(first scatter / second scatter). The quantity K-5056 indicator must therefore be 0.63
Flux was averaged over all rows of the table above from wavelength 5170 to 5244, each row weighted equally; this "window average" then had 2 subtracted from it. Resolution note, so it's 74.4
